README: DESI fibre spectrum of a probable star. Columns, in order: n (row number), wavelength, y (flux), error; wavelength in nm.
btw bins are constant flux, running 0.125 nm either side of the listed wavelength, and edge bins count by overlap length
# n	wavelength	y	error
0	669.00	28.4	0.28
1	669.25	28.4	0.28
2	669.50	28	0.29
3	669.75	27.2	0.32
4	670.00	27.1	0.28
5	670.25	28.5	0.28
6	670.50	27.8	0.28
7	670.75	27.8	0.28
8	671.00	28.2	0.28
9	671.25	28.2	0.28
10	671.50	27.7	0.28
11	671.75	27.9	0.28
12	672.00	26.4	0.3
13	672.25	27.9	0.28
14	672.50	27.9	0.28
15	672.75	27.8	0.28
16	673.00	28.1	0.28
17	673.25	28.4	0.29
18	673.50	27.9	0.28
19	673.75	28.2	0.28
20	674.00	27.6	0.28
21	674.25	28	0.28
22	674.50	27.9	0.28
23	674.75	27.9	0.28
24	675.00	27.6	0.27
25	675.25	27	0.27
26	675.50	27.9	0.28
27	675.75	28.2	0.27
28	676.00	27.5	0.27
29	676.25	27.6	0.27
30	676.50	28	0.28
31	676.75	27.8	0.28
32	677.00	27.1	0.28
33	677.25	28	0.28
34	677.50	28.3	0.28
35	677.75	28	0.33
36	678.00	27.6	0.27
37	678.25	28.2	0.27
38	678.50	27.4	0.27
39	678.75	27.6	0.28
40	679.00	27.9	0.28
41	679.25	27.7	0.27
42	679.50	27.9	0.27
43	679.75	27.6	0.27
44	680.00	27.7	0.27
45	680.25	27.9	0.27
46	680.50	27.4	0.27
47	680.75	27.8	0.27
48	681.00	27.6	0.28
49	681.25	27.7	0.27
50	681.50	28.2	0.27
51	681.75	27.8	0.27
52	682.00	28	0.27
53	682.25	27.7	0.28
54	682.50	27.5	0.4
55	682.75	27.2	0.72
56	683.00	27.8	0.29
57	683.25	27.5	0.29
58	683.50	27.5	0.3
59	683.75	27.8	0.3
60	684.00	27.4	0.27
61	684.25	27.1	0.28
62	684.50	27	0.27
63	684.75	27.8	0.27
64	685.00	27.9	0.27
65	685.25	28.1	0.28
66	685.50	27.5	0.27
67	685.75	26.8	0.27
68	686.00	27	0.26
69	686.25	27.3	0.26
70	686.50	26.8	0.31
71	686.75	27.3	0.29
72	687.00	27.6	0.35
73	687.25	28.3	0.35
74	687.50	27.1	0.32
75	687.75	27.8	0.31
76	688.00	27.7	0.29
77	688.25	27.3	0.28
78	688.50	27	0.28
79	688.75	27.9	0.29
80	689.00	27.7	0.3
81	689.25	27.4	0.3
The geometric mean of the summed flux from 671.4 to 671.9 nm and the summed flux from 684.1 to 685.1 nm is 78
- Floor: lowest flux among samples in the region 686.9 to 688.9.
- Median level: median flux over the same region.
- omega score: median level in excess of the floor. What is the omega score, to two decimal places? 0.65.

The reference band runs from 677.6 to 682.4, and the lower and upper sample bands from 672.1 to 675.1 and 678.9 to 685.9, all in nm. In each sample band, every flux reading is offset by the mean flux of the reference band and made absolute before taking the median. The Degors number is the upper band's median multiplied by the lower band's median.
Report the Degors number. 0.026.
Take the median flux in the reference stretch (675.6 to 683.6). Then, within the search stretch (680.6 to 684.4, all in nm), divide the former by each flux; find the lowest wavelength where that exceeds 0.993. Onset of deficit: 680.75 nm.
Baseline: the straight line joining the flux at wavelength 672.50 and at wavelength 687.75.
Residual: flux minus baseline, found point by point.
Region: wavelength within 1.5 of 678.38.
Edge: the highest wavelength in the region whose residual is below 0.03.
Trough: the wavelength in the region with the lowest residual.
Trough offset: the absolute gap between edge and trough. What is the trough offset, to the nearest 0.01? 2.75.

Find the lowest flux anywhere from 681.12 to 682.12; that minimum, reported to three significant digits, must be 27.7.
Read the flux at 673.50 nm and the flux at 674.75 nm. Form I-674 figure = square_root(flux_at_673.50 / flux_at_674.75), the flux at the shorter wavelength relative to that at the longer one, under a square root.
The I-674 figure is 1.00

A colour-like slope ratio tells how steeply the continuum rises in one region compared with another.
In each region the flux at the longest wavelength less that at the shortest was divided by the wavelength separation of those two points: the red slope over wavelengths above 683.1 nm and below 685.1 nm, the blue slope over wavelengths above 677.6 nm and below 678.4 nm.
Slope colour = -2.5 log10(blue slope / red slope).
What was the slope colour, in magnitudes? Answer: -0.6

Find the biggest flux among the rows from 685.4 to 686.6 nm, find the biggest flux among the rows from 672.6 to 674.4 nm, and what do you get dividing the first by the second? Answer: 0.97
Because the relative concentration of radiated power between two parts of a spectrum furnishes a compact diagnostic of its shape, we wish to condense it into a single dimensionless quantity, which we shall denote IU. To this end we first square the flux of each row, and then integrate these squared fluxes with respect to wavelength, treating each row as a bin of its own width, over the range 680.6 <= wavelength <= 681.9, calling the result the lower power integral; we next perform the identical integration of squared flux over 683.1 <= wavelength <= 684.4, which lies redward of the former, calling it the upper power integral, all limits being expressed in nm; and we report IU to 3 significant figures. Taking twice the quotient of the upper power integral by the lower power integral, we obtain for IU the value 1.95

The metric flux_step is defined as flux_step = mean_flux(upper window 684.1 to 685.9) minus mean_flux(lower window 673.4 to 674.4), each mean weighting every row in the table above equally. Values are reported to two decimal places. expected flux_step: -0.47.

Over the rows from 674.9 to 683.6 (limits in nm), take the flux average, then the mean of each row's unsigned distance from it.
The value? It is 0.24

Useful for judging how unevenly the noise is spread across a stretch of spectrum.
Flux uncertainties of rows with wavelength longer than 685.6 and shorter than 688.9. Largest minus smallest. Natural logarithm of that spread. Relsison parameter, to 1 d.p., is -2.4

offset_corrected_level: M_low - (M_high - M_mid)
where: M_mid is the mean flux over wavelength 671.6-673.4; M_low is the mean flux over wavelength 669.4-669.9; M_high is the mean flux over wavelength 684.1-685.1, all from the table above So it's 27.9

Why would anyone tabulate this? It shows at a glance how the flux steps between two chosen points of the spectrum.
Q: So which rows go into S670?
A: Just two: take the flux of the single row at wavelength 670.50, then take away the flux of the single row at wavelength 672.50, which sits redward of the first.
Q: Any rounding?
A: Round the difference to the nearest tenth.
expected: -0.1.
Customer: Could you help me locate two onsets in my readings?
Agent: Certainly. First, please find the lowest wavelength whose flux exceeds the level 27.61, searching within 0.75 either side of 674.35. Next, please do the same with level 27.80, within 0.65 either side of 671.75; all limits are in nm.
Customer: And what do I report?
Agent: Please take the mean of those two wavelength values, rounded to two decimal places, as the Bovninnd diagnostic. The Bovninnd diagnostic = 672.50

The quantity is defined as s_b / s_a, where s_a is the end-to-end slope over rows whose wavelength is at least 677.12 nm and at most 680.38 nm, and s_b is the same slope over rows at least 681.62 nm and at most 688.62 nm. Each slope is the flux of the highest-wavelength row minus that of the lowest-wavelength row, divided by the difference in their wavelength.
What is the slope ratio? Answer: 3.6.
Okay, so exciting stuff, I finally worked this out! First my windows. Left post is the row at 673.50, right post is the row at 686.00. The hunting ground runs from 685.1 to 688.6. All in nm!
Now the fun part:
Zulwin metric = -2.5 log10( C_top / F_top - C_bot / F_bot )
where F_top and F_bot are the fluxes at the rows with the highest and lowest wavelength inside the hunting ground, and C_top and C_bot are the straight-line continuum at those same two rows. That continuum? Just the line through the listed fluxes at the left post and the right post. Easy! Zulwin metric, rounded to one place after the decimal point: 3.8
